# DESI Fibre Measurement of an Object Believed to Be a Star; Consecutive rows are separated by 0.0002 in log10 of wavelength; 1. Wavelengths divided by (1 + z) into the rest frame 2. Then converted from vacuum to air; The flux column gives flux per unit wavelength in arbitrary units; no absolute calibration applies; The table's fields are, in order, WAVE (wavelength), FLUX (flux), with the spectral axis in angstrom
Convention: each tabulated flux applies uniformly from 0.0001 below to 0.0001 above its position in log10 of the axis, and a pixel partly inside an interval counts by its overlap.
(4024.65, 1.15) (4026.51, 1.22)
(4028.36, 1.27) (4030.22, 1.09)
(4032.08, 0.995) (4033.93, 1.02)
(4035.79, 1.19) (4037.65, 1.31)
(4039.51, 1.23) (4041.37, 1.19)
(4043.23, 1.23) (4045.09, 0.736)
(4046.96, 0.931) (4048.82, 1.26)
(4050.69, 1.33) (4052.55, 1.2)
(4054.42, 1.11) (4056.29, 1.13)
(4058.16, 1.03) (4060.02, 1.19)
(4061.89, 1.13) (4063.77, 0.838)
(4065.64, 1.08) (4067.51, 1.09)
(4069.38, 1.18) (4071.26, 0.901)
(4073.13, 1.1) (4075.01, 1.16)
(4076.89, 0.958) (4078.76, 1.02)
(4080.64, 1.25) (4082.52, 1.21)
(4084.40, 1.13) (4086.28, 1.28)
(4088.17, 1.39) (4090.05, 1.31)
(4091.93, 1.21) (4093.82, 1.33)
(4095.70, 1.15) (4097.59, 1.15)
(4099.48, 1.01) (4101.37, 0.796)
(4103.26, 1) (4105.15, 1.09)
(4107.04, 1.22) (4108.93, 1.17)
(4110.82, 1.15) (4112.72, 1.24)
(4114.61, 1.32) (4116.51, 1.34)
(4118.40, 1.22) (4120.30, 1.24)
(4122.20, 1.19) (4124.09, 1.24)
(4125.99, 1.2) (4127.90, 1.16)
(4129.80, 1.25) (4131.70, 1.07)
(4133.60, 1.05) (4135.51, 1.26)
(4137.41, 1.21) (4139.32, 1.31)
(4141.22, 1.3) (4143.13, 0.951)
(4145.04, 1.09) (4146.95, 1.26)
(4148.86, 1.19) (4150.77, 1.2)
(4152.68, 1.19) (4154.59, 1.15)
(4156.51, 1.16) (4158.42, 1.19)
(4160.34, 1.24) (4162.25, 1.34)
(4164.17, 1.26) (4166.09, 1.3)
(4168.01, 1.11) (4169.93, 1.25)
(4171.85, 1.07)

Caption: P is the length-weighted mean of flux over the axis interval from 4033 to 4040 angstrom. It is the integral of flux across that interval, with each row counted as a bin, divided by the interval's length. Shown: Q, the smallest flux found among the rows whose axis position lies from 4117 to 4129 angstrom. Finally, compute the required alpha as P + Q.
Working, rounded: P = 1.19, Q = 1.16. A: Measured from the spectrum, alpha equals 2.35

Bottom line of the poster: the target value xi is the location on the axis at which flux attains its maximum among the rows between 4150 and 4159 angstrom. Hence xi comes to 4150.77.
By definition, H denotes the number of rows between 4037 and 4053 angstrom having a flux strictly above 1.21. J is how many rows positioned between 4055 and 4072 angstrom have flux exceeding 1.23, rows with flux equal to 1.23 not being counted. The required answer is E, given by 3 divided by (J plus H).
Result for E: 0.60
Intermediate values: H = 5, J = 0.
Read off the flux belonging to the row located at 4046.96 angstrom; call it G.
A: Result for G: 0.931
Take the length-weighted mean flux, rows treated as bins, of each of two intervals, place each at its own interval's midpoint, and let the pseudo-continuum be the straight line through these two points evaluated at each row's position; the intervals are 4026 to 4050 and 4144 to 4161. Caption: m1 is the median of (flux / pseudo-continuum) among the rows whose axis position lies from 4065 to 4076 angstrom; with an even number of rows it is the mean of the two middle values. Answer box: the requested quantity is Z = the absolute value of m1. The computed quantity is 0.96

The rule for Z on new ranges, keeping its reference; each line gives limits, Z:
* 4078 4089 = 1.07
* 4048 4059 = 1.02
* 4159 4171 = 1.05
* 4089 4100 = 1.02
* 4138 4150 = 1.04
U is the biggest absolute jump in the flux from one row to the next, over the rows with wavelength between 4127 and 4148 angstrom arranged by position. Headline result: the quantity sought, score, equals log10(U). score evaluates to -0.46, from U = 0.35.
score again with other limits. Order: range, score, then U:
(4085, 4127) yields -0.67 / 0.21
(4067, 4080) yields -0.55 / 0.28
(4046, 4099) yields -0.48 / 0.33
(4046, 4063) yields -0.48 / 0.33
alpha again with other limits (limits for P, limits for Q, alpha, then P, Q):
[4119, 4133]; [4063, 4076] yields 2.03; 1.19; 0.838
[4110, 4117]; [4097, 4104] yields 2.05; 1.26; 0.796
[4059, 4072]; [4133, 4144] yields 2.01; 1.06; 0.951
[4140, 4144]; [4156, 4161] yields 2.30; 1.14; 1.16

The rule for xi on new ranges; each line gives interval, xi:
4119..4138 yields 4135.51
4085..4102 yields 4088.17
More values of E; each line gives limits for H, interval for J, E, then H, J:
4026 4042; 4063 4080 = 0.75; 4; 0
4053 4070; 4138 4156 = 1.00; 0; 3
